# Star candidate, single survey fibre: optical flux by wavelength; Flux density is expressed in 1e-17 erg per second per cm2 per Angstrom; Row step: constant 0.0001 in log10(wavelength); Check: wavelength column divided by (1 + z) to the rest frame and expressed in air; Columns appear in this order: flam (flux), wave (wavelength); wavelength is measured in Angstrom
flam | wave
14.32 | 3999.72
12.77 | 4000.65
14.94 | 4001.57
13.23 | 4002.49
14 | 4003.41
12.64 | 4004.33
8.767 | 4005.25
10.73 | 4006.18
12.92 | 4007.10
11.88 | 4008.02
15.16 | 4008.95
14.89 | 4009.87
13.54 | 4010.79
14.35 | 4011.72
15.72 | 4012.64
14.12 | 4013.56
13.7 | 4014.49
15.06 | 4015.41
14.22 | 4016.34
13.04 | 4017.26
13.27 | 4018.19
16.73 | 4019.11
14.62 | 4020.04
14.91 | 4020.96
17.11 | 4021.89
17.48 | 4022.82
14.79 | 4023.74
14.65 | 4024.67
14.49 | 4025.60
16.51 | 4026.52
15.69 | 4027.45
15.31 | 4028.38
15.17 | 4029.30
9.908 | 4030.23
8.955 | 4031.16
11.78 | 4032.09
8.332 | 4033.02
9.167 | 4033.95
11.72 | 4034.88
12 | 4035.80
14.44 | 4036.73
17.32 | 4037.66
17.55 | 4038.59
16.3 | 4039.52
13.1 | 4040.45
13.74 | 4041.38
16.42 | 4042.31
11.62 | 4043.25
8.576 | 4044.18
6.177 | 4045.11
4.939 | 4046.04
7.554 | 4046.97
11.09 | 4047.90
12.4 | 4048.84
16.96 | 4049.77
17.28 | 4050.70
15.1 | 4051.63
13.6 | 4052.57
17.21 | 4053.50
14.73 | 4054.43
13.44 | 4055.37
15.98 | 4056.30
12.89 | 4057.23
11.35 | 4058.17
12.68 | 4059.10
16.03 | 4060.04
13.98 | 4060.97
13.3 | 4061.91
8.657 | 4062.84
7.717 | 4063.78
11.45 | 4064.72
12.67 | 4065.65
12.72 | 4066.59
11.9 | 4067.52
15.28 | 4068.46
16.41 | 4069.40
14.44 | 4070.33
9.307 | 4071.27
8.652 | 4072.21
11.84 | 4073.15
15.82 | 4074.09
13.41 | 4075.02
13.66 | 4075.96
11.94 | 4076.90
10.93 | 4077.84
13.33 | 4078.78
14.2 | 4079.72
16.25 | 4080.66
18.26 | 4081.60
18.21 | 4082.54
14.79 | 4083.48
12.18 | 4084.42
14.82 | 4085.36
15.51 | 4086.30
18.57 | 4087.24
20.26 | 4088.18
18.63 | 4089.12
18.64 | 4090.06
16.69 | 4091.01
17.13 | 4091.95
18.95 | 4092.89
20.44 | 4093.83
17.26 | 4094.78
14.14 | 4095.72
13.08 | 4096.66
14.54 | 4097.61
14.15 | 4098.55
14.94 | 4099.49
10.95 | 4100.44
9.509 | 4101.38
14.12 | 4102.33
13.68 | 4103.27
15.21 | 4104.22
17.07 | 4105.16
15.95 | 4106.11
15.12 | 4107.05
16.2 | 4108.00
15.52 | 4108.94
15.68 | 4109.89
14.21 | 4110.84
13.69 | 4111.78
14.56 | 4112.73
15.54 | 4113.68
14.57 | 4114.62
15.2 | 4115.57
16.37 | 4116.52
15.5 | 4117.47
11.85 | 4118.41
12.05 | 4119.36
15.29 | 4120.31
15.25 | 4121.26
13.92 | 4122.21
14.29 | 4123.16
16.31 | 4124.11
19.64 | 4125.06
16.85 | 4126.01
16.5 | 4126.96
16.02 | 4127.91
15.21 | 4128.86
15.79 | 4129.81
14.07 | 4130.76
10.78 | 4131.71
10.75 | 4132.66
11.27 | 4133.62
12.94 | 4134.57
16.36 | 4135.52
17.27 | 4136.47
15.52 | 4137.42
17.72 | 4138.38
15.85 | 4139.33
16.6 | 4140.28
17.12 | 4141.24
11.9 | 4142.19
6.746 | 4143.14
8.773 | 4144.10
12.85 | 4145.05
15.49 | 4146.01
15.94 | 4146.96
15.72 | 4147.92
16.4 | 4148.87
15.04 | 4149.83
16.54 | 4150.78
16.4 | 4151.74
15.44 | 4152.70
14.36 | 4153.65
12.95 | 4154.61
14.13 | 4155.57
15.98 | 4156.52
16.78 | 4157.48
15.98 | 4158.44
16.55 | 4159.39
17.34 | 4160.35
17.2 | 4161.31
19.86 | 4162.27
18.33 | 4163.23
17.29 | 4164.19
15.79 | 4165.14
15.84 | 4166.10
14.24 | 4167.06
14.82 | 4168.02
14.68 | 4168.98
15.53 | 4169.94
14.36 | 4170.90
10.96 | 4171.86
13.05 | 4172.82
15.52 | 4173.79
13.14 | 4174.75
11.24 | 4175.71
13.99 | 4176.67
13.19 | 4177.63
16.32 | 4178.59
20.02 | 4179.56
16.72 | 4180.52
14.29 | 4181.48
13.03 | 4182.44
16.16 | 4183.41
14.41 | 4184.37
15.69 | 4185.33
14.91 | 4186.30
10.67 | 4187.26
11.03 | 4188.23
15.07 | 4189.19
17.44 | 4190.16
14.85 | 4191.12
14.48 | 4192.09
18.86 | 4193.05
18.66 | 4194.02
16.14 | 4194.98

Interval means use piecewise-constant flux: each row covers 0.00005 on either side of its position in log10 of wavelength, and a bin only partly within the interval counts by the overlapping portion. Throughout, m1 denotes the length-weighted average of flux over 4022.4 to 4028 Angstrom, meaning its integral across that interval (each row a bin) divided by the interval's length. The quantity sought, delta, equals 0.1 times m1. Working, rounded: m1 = 15.6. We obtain 1.56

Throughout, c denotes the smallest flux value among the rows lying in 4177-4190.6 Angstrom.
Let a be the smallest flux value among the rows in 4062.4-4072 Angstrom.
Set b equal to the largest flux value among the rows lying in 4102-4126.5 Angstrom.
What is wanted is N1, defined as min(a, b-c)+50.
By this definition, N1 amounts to 57.7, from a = 7.717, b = 19.64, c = 10.67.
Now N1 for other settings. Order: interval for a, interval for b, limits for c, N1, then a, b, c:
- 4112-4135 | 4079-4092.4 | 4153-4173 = 59.3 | 10.75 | 20.26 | 10.96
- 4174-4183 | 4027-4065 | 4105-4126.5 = 55.7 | 11.24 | 17.55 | 11.85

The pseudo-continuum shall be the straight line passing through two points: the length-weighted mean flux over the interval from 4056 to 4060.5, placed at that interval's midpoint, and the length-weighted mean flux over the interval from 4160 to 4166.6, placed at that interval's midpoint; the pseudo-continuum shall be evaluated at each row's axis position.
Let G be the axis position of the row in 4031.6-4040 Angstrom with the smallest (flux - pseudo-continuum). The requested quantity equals 4033.02 Angstrom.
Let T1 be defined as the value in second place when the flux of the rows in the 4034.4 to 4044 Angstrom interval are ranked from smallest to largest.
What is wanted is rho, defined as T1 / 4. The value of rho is 2.9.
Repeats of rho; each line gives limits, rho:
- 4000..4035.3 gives 2.2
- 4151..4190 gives 2.7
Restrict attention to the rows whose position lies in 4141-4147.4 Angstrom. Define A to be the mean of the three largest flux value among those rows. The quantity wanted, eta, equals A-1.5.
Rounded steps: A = 16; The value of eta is 14.7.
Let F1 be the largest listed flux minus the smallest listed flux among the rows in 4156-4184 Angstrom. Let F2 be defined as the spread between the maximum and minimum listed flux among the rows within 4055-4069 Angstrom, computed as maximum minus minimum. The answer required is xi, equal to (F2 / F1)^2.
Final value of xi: 0.8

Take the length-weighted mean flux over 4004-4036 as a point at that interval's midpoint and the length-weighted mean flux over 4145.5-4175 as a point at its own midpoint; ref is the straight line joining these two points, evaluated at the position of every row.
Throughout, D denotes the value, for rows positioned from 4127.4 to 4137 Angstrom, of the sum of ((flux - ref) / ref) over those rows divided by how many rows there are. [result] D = -0.07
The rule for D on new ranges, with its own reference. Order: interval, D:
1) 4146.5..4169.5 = 0.03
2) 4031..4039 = -0.10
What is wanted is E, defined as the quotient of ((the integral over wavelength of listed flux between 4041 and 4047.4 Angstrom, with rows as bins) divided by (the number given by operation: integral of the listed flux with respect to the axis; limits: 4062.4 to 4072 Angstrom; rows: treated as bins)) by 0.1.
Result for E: 5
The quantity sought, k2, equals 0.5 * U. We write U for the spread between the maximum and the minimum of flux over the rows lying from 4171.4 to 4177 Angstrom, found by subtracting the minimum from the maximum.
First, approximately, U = 4.6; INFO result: 2.28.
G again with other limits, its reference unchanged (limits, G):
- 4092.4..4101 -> 4100.44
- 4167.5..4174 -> 4171.86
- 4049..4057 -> 4055.37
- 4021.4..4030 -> 4025.60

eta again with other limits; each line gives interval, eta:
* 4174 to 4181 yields 16.2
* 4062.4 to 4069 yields 12.1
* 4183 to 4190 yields 14.1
